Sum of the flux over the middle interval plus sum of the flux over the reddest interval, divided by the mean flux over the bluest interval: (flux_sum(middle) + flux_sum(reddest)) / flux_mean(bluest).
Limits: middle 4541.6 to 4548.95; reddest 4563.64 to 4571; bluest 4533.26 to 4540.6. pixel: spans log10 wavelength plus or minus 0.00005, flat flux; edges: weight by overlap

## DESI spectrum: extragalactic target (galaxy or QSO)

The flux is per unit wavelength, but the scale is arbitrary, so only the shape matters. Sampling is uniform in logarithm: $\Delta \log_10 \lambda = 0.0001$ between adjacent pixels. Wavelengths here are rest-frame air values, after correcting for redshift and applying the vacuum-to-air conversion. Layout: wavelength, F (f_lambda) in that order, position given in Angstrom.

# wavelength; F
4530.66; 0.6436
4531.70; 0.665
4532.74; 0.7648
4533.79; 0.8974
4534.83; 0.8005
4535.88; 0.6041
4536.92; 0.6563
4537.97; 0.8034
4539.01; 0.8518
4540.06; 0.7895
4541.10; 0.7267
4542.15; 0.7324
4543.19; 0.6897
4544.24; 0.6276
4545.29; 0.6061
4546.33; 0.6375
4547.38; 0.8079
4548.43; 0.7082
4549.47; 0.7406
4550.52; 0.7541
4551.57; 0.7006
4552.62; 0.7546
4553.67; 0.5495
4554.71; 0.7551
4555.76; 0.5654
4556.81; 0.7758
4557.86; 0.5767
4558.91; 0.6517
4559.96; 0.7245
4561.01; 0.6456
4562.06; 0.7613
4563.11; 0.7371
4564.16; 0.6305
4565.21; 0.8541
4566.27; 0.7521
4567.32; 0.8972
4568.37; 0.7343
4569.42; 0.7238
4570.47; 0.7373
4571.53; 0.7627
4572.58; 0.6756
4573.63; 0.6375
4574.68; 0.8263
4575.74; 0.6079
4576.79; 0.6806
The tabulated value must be 13.14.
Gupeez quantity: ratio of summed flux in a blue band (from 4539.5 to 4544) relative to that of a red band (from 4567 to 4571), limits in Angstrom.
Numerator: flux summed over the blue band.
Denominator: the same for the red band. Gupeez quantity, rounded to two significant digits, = 0.95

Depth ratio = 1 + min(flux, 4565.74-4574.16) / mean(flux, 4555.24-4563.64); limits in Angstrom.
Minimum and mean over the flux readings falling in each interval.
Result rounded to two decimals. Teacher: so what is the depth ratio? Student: 1.94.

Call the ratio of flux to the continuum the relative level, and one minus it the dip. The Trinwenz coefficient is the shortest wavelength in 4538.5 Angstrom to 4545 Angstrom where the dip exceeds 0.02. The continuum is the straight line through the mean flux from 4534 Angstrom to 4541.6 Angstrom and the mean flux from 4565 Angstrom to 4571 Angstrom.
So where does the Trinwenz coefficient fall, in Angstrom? 4541.10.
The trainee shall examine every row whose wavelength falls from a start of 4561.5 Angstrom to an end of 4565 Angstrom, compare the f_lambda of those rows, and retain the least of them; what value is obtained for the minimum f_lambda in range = 0.6305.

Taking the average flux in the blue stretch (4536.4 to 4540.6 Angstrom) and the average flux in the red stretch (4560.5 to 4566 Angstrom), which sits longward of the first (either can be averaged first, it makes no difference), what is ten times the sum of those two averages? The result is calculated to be 15.0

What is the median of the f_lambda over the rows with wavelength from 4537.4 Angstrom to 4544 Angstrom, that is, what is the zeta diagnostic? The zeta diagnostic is 0.761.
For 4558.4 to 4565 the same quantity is 0.688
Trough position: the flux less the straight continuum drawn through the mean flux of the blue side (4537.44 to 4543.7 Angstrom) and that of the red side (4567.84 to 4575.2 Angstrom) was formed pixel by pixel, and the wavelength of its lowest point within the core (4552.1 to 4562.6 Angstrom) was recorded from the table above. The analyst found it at 4553.67 Angstrom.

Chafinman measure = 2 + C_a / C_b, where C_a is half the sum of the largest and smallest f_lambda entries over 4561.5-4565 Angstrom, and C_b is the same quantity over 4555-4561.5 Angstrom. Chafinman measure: 3.04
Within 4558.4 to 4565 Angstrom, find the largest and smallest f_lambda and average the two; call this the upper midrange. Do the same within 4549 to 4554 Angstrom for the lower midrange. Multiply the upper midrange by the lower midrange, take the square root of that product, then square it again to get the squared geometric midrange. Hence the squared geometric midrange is 0.45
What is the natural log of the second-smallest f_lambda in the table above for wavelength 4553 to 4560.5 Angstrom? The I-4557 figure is -0.57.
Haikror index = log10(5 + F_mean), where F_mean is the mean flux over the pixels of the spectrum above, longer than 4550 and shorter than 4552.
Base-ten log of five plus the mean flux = 0.758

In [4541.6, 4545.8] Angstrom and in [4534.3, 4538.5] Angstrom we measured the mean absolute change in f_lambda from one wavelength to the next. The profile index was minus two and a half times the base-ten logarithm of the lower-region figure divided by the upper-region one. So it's -1.2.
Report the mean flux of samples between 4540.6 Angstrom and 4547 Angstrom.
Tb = 0.67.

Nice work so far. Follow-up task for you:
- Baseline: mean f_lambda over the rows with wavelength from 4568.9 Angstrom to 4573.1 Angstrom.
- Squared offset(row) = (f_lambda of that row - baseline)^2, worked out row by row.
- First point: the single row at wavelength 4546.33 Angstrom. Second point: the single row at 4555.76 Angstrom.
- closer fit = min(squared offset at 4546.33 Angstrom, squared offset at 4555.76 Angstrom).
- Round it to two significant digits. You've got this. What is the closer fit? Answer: 0.0076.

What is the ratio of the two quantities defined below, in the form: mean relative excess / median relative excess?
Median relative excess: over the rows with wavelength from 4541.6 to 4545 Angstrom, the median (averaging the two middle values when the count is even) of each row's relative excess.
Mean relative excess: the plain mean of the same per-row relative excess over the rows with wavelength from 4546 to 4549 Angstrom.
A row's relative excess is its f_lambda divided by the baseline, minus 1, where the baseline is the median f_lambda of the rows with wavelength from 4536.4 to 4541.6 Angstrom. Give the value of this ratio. 0.7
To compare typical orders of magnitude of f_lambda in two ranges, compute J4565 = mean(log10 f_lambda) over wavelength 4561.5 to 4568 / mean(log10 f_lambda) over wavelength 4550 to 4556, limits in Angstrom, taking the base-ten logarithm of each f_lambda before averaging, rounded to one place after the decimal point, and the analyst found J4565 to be 0.7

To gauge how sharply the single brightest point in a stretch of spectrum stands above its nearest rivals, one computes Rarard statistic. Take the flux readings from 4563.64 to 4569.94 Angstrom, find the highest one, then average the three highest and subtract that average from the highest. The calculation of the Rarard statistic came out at 0.063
